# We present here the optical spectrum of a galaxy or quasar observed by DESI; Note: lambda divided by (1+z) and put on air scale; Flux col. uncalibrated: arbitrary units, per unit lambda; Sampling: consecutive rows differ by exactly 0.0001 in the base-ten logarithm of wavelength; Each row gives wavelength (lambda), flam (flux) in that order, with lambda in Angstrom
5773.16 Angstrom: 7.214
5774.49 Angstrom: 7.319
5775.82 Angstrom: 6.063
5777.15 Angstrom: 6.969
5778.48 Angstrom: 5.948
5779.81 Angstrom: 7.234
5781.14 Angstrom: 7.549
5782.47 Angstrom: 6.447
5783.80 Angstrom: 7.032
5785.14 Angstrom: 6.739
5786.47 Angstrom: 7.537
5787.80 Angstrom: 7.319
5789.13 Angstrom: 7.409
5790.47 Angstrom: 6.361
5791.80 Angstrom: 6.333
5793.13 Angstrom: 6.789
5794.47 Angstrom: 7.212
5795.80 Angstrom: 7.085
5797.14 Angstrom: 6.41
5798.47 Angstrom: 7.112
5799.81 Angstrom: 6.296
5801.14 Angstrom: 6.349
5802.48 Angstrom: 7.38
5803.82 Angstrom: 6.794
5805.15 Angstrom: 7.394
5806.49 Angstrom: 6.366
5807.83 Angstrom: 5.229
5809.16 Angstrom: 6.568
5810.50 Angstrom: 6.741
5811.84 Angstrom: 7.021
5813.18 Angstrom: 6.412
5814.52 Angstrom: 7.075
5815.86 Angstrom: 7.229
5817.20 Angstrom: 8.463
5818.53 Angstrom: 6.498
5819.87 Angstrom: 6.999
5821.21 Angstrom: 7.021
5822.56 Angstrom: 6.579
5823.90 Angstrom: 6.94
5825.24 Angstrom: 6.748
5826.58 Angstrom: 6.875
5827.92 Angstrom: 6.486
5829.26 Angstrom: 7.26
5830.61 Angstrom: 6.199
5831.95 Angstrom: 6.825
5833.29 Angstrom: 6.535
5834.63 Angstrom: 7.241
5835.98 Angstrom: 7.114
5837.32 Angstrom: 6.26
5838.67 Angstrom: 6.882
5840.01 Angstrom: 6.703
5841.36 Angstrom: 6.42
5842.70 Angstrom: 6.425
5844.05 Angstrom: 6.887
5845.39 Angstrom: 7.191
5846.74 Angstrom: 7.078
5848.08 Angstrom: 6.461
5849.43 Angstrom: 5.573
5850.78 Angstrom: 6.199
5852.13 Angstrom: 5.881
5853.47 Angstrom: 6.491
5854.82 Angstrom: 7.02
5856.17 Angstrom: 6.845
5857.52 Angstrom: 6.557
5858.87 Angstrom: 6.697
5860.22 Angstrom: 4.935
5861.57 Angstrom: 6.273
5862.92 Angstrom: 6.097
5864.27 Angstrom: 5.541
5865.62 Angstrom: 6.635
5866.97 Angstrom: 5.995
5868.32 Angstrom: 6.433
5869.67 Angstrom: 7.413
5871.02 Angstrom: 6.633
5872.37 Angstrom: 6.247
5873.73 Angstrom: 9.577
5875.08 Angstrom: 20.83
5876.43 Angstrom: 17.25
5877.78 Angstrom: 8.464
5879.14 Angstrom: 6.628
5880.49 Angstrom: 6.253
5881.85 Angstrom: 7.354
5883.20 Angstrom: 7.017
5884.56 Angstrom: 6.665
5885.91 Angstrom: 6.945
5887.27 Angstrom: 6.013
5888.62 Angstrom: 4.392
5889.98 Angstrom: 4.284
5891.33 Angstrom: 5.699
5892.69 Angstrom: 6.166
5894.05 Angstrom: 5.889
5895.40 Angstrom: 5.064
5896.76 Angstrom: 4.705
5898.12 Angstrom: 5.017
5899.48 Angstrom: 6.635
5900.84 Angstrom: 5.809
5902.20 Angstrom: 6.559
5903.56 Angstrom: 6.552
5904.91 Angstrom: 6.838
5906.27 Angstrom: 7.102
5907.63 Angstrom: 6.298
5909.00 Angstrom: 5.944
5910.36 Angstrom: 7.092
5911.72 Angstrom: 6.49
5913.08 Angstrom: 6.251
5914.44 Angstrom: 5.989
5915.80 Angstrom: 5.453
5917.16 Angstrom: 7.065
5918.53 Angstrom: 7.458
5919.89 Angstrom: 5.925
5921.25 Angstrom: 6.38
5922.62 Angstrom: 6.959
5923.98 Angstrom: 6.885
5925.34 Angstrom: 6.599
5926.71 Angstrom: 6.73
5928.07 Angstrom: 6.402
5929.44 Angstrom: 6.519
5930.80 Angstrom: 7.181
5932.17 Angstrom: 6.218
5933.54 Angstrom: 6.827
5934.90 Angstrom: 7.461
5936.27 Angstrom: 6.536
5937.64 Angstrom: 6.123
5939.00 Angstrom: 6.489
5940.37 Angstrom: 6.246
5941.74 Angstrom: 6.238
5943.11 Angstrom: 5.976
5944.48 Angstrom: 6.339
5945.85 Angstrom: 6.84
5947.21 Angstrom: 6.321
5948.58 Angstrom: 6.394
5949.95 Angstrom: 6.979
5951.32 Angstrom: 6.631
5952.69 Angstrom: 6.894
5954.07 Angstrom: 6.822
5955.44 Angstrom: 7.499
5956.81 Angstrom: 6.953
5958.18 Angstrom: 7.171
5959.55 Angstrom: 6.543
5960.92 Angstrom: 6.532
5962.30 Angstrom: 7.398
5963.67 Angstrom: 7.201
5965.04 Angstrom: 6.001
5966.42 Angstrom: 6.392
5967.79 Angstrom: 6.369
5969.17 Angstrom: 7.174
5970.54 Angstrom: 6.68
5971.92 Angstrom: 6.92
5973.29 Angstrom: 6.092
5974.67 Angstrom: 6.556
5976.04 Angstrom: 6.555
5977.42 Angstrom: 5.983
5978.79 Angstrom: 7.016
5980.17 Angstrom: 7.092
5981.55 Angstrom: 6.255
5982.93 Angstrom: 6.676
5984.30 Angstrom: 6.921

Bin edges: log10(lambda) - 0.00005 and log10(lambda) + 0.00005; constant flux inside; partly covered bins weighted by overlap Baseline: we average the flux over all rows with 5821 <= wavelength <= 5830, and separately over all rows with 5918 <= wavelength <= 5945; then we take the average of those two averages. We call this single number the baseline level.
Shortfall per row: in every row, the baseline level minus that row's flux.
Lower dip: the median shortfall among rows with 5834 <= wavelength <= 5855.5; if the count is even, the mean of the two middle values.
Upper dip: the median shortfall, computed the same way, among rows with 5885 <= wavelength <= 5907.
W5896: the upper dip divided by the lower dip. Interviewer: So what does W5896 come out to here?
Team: 7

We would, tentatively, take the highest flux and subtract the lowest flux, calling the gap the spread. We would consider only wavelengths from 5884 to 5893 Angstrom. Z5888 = 2.7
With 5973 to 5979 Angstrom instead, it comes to 1.0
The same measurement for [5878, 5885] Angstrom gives 1.1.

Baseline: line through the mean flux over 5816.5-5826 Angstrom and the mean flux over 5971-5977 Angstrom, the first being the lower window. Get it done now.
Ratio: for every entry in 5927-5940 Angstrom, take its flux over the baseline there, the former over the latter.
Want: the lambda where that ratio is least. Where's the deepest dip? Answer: 5937.64 Angstrom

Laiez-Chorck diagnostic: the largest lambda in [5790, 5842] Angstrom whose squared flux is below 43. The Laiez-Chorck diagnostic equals 5841.36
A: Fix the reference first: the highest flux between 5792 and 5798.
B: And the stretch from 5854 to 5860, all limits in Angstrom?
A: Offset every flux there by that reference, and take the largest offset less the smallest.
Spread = 0.46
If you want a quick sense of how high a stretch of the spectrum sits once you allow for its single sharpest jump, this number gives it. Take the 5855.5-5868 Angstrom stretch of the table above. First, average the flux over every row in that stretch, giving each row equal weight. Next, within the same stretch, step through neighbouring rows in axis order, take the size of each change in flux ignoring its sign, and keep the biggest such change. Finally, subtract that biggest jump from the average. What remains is 4.4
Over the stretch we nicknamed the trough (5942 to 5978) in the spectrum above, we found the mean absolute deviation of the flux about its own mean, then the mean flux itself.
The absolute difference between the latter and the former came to 6.31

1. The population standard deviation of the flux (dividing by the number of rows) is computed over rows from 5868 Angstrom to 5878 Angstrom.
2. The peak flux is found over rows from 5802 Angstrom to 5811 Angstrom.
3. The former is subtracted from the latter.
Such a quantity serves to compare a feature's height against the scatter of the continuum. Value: 2.20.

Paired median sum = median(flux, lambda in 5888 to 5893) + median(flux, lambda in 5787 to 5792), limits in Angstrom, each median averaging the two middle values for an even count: 11.9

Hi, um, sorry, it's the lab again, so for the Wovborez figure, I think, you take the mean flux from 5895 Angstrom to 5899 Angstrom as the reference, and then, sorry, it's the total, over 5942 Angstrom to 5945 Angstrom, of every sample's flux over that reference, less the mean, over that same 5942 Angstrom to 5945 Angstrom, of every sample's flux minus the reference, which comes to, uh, 1.3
